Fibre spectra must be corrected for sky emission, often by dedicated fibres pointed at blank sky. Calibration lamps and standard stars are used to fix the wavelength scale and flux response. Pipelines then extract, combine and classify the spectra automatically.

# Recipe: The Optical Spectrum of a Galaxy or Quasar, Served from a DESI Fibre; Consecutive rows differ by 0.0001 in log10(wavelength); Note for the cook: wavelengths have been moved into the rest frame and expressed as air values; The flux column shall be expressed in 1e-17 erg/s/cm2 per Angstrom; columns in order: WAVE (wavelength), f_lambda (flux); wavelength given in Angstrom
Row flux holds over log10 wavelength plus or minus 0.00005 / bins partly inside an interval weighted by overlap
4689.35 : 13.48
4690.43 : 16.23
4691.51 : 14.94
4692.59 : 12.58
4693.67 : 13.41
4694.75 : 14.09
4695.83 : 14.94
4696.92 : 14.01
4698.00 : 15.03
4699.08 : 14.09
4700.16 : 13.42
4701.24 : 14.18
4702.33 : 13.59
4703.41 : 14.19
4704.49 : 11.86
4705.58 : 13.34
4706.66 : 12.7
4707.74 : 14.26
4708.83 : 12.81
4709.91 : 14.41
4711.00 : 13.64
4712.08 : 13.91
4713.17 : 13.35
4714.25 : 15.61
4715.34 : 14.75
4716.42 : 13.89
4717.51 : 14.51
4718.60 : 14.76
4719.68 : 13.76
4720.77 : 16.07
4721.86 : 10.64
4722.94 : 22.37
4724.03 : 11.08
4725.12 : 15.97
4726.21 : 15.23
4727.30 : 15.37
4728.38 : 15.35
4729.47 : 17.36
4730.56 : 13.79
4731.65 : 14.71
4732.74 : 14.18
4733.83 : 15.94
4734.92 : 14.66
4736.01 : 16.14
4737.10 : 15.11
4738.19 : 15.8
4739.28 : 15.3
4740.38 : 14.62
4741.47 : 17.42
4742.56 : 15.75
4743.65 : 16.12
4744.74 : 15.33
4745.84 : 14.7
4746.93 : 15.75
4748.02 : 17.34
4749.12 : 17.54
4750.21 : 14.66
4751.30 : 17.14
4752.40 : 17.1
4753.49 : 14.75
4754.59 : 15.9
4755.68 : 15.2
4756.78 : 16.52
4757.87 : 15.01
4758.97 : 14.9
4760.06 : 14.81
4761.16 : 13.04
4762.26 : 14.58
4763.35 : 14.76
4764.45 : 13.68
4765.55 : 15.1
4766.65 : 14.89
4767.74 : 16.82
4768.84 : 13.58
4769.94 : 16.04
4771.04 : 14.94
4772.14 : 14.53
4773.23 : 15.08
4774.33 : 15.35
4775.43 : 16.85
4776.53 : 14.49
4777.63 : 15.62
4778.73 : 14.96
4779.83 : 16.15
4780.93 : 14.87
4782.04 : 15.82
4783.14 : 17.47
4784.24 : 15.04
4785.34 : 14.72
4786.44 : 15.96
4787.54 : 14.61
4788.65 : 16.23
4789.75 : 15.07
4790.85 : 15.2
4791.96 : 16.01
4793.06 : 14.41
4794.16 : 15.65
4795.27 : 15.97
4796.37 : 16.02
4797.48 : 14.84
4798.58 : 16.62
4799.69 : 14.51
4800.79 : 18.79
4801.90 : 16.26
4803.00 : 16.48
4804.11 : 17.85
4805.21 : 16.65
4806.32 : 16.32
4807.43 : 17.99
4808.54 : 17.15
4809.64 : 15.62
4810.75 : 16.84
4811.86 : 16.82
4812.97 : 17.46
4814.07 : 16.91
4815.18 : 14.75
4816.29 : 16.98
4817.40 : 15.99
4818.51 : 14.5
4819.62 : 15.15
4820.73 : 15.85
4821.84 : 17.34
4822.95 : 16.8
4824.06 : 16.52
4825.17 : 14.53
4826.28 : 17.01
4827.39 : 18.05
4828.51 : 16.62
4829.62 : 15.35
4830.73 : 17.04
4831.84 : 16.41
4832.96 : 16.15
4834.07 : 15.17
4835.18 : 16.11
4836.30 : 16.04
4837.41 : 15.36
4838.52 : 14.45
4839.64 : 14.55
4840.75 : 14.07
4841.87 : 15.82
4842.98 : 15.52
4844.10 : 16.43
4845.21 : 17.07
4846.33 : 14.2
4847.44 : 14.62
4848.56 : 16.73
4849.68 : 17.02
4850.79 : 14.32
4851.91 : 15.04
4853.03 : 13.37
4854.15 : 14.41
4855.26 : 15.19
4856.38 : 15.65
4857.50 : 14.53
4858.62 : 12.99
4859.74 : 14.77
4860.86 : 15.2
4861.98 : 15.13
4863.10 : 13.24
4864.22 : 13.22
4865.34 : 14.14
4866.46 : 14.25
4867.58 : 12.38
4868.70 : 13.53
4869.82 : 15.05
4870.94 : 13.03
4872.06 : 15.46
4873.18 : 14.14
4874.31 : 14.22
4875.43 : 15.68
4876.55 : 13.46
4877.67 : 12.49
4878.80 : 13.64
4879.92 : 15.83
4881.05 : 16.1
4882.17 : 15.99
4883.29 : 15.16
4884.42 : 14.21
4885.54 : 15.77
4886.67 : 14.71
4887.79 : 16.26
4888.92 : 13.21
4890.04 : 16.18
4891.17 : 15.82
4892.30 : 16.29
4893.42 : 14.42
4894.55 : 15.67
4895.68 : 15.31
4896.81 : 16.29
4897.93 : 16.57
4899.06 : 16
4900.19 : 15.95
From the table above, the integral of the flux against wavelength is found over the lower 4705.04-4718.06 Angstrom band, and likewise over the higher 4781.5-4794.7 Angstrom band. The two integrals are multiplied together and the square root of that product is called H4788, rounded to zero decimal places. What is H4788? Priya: 193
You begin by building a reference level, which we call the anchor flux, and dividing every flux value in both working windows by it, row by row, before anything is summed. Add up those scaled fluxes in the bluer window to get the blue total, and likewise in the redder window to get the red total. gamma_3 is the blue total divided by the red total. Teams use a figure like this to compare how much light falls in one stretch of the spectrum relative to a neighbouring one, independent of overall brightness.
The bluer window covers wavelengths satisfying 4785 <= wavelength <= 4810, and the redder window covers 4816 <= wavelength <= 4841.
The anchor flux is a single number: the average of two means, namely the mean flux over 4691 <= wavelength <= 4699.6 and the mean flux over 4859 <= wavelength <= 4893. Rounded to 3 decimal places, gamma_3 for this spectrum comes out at 1.008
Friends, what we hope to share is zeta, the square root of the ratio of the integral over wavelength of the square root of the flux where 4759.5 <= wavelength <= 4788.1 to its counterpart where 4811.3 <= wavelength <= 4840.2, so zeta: 0.980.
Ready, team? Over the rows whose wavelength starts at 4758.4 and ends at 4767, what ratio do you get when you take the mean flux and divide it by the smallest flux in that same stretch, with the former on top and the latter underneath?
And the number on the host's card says 1.11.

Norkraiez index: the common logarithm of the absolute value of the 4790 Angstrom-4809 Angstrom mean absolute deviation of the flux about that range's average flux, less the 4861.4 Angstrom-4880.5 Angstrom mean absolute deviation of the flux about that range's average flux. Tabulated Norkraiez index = -1.63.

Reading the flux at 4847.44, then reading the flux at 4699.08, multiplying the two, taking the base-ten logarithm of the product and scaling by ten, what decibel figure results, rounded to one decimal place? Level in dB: 23.1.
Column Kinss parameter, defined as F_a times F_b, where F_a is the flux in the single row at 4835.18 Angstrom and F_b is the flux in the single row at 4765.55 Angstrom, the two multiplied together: 243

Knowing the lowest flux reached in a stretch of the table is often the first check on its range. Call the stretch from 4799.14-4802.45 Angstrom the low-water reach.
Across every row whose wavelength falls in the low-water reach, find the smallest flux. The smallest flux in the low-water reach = 14.51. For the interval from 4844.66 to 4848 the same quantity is 14.2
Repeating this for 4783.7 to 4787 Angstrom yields 14.72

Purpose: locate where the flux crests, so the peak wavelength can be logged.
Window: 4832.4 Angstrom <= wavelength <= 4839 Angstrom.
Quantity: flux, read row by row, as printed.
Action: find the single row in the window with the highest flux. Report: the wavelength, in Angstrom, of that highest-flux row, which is 4832.96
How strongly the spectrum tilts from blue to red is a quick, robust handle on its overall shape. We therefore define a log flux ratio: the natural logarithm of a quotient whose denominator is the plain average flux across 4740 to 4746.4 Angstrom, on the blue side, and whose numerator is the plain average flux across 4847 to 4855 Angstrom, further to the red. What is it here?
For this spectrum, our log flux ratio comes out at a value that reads -0.04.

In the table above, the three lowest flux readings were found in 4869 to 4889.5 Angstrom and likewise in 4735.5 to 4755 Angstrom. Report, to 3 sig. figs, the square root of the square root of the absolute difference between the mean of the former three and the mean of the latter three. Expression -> 1.15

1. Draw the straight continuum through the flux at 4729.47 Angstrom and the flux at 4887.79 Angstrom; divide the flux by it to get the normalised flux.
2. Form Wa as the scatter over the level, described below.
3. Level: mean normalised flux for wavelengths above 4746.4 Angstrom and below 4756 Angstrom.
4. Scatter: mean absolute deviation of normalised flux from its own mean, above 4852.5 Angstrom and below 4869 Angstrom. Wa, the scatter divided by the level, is 0.052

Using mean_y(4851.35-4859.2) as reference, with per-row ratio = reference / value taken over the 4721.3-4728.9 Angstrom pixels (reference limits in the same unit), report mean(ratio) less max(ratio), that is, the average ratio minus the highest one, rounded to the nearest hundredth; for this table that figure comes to -0.35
